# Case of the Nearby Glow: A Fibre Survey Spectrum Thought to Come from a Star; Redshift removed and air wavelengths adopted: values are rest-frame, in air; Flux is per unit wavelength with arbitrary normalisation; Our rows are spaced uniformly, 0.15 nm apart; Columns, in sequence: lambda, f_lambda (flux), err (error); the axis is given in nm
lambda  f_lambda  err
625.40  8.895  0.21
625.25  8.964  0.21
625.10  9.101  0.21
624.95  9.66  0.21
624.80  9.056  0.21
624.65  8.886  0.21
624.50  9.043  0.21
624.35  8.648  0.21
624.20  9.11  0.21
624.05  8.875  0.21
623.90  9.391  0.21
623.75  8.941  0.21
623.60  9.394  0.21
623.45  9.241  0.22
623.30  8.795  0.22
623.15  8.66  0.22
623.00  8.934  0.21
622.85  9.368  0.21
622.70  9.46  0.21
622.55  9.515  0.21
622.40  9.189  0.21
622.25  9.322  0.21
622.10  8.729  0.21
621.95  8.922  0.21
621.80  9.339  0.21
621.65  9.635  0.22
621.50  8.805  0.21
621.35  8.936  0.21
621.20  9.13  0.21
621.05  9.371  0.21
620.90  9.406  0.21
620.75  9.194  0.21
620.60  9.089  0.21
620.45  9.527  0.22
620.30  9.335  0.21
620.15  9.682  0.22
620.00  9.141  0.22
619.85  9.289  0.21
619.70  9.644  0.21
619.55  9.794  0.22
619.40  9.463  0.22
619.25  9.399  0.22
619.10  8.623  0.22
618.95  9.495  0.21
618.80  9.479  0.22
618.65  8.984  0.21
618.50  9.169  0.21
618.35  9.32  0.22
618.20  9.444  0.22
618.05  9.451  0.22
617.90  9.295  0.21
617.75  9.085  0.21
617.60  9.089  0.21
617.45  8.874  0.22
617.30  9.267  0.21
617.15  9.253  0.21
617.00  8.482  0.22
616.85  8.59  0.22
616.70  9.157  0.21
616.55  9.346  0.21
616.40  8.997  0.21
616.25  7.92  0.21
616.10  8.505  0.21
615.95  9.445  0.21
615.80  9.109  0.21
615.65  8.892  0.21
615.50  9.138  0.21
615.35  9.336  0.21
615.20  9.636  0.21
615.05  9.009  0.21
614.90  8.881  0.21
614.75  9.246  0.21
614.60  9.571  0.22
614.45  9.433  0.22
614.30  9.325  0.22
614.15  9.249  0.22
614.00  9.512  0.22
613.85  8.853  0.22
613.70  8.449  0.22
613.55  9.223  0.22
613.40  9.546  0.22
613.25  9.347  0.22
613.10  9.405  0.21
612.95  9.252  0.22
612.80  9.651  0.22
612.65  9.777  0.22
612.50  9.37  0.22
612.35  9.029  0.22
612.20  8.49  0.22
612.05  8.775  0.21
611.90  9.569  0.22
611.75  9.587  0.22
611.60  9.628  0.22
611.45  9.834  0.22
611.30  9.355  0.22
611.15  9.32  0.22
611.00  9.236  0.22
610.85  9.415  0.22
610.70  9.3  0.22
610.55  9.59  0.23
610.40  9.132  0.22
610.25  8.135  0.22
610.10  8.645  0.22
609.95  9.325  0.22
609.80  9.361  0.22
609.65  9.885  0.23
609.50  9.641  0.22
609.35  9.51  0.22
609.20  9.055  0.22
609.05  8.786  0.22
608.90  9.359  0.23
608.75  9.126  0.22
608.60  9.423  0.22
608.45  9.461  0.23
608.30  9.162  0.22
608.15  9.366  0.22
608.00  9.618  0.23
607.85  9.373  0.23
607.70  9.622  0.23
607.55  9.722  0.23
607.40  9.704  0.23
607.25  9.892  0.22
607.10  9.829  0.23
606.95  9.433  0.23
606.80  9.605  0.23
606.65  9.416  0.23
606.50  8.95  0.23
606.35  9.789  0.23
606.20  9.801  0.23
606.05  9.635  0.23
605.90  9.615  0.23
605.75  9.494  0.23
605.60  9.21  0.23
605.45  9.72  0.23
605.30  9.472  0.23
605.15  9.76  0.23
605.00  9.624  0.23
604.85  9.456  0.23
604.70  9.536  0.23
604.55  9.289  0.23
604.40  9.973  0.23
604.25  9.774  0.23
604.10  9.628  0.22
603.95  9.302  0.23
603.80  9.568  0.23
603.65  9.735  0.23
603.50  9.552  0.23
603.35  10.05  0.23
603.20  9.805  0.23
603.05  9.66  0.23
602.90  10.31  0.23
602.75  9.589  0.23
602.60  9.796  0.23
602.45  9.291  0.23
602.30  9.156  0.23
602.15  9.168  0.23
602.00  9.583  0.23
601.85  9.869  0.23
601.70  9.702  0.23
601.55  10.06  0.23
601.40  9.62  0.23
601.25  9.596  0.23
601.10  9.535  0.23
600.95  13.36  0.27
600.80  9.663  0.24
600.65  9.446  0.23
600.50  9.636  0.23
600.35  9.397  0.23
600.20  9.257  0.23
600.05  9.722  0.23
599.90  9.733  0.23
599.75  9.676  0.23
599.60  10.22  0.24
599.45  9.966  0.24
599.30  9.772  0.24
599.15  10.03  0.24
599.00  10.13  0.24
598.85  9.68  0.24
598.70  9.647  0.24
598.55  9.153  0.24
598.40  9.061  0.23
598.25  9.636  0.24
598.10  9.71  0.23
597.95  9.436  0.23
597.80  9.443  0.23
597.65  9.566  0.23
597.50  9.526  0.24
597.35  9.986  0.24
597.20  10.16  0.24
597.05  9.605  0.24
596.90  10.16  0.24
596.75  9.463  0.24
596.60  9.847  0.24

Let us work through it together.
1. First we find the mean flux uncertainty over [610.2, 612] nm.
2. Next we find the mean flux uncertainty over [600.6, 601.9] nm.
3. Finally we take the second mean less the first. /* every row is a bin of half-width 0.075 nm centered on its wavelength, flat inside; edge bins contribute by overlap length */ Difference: 0.015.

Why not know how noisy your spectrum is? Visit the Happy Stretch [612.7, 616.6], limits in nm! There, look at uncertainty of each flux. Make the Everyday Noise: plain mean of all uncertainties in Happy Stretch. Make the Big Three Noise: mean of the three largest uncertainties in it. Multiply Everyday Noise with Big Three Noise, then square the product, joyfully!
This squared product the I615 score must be 0.0022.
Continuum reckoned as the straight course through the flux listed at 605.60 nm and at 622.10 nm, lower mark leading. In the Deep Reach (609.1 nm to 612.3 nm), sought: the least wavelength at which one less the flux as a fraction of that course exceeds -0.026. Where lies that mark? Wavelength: 609.20 nm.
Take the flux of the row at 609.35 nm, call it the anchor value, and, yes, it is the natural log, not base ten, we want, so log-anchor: 2.25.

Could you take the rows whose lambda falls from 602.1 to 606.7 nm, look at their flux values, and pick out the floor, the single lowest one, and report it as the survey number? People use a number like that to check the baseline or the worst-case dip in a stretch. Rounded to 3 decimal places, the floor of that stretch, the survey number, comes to 8.950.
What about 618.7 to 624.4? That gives 8.623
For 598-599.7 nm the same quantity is 9.061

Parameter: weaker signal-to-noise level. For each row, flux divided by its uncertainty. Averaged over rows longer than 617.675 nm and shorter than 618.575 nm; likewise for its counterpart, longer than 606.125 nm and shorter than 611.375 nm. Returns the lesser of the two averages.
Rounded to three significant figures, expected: 41.8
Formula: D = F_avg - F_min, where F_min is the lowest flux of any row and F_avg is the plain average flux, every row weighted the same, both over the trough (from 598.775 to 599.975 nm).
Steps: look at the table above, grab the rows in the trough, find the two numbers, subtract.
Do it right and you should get 0.22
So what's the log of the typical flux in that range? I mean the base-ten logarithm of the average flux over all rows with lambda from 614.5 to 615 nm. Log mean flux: 0.965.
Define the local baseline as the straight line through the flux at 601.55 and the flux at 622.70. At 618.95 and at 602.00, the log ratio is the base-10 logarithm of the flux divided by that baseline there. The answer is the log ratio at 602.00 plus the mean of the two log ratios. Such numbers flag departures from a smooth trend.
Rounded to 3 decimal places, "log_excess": -0.032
